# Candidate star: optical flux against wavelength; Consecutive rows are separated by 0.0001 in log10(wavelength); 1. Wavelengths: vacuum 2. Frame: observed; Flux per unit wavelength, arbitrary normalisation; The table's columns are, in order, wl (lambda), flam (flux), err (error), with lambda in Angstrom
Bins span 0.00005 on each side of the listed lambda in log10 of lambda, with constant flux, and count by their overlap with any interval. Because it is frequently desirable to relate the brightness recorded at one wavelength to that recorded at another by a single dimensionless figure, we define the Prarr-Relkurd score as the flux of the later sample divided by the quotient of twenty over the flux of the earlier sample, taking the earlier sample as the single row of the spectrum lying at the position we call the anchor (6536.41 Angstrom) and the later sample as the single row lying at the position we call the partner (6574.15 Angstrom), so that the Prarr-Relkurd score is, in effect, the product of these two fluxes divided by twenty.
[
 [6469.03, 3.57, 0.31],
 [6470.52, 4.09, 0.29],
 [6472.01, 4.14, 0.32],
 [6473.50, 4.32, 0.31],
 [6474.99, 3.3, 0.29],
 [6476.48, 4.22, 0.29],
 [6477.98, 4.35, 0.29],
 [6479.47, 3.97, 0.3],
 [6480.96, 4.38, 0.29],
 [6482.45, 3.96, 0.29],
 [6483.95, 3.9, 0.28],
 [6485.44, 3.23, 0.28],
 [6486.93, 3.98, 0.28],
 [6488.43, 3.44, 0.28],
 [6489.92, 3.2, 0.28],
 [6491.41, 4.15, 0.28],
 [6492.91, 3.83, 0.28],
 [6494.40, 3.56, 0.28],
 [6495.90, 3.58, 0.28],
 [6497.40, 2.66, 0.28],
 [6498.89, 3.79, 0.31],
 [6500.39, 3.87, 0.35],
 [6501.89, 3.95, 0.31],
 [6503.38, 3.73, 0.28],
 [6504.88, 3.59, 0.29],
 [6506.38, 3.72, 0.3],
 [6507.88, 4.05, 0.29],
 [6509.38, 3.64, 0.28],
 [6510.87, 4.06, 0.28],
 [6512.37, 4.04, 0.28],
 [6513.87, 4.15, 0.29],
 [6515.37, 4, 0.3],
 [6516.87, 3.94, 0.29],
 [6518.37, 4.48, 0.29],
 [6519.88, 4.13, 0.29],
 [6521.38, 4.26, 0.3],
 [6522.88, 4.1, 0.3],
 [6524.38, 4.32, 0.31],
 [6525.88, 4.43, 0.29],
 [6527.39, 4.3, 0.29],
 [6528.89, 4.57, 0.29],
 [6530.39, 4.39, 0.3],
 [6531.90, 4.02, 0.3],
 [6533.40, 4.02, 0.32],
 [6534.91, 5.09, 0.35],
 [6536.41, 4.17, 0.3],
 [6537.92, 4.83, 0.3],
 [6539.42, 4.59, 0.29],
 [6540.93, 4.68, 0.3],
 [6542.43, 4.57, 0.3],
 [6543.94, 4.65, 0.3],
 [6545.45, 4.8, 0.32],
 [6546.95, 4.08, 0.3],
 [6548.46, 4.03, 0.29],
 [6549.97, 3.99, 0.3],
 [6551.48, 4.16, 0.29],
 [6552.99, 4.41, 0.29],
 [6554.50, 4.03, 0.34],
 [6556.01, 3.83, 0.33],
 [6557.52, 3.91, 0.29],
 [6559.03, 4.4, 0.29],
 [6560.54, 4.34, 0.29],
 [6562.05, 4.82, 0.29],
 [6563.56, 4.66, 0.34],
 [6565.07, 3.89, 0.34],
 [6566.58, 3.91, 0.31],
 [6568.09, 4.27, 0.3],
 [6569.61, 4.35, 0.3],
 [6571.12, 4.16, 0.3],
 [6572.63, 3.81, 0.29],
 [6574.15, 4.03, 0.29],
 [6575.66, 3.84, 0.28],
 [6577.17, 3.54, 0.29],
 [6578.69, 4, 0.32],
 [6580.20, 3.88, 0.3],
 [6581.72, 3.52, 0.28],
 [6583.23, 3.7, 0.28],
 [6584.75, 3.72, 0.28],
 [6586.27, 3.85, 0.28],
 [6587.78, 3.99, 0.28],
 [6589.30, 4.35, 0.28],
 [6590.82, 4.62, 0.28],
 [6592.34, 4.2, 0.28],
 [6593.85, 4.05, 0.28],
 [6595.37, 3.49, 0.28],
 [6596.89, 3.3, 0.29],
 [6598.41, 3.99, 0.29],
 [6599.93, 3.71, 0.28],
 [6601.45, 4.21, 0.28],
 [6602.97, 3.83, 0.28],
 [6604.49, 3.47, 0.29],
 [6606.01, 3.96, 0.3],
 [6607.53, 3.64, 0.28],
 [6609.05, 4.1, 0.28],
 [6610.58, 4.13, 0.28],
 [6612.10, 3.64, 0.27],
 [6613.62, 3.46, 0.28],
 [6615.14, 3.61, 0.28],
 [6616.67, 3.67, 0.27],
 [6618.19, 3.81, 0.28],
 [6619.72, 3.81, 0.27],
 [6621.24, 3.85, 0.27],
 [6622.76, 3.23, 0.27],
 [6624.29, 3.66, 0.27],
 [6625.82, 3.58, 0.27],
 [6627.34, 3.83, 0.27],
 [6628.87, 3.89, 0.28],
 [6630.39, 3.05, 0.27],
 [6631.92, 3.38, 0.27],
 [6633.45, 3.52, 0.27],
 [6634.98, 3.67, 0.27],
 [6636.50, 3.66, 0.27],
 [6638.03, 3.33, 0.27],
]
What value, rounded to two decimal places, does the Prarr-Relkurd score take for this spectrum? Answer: 0.84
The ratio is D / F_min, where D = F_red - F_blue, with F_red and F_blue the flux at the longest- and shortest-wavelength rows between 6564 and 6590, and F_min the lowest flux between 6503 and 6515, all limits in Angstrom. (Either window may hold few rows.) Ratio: 0.13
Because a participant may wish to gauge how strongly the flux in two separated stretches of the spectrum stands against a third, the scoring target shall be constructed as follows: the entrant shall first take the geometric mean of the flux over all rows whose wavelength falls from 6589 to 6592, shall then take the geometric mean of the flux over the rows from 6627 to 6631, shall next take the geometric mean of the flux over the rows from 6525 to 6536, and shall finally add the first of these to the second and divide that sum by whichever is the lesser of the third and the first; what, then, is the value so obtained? 1.83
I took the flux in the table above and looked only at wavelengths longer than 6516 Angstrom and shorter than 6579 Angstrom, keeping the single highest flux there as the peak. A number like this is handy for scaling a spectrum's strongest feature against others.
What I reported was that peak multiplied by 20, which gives 102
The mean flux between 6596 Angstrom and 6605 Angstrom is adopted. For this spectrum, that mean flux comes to 3.75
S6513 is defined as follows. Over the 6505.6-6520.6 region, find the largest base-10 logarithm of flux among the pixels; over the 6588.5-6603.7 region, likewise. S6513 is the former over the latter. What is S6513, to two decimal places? 0.98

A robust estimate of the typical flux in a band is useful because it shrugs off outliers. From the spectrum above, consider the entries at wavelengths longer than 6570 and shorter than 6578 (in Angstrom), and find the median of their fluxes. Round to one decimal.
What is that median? 3.8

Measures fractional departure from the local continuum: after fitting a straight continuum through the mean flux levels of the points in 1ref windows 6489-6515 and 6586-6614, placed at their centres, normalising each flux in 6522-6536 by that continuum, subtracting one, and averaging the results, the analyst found 0.15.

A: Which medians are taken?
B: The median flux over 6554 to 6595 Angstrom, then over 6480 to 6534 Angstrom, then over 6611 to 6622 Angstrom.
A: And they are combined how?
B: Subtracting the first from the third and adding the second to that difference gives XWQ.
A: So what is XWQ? 3.66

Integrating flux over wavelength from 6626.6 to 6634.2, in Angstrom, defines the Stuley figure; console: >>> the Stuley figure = 27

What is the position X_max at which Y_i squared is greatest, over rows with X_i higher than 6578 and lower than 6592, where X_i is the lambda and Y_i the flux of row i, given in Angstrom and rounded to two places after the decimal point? 6590.82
